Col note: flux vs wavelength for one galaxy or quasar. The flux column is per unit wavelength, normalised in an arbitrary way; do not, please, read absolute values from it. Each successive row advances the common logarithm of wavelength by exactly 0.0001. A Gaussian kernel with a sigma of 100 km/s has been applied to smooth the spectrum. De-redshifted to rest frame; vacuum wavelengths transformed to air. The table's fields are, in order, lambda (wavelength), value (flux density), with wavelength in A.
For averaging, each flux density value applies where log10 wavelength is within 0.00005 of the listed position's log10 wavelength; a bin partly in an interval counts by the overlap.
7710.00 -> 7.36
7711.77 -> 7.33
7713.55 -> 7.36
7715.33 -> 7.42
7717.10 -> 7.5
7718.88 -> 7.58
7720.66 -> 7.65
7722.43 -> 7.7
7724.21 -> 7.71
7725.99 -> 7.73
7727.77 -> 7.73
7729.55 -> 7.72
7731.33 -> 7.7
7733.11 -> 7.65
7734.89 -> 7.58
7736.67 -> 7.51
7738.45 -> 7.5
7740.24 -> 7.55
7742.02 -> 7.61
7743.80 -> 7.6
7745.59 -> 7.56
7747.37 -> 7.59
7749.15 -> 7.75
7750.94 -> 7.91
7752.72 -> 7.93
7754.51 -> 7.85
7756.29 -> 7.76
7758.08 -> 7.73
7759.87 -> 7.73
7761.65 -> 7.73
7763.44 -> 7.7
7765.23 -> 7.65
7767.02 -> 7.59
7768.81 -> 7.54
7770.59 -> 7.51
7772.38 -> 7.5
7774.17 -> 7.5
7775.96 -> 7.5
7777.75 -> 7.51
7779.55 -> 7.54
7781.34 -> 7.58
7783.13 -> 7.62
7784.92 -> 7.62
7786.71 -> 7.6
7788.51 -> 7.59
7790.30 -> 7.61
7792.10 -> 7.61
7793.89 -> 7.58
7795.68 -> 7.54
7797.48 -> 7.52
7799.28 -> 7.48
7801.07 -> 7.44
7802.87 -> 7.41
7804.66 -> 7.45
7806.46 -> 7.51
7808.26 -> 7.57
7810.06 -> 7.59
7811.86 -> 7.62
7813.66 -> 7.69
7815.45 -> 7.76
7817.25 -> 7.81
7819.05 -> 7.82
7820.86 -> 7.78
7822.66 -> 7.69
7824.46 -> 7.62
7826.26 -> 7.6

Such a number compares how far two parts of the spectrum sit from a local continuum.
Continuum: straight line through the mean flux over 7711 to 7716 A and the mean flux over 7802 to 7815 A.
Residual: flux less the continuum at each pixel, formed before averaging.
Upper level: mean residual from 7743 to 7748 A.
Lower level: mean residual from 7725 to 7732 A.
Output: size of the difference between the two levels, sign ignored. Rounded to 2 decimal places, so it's 0.17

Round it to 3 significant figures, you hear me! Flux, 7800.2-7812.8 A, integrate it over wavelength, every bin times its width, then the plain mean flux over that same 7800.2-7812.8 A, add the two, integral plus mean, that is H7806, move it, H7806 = 102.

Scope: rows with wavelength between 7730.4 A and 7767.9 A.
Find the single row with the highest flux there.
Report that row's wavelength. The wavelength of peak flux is 7752.72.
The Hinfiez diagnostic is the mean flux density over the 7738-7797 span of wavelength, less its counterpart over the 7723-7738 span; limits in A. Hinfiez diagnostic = -0.04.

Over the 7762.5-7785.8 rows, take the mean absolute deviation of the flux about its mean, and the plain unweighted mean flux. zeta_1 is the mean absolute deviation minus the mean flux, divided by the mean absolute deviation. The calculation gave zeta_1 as -134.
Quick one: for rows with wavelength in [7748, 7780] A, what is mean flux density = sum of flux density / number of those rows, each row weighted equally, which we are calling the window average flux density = 7.66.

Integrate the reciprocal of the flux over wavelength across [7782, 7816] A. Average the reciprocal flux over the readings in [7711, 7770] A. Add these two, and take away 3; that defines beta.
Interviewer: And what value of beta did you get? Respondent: 2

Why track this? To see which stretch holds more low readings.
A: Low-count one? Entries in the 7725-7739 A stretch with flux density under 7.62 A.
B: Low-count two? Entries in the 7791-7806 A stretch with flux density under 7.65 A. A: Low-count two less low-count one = 5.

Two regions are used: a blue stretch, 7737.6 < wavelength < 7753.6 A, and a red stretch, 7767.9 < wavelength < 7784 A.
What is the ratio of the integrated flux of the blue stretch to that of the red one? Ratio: 1.01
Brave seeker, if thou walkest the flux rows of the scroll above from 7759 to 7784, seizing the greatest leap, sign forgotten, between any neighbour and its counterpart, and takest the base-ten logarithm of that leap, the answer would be -1.22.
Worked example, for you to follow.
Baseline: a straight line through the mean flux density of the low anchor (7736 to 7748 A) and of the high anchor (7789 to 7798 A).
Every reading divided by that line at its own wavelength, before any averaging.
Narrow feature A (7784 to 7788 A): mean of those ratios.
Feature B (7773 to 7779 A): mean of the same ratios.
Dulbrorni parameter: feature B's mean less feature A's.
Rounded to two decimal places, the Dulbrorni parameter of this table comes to -0.01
